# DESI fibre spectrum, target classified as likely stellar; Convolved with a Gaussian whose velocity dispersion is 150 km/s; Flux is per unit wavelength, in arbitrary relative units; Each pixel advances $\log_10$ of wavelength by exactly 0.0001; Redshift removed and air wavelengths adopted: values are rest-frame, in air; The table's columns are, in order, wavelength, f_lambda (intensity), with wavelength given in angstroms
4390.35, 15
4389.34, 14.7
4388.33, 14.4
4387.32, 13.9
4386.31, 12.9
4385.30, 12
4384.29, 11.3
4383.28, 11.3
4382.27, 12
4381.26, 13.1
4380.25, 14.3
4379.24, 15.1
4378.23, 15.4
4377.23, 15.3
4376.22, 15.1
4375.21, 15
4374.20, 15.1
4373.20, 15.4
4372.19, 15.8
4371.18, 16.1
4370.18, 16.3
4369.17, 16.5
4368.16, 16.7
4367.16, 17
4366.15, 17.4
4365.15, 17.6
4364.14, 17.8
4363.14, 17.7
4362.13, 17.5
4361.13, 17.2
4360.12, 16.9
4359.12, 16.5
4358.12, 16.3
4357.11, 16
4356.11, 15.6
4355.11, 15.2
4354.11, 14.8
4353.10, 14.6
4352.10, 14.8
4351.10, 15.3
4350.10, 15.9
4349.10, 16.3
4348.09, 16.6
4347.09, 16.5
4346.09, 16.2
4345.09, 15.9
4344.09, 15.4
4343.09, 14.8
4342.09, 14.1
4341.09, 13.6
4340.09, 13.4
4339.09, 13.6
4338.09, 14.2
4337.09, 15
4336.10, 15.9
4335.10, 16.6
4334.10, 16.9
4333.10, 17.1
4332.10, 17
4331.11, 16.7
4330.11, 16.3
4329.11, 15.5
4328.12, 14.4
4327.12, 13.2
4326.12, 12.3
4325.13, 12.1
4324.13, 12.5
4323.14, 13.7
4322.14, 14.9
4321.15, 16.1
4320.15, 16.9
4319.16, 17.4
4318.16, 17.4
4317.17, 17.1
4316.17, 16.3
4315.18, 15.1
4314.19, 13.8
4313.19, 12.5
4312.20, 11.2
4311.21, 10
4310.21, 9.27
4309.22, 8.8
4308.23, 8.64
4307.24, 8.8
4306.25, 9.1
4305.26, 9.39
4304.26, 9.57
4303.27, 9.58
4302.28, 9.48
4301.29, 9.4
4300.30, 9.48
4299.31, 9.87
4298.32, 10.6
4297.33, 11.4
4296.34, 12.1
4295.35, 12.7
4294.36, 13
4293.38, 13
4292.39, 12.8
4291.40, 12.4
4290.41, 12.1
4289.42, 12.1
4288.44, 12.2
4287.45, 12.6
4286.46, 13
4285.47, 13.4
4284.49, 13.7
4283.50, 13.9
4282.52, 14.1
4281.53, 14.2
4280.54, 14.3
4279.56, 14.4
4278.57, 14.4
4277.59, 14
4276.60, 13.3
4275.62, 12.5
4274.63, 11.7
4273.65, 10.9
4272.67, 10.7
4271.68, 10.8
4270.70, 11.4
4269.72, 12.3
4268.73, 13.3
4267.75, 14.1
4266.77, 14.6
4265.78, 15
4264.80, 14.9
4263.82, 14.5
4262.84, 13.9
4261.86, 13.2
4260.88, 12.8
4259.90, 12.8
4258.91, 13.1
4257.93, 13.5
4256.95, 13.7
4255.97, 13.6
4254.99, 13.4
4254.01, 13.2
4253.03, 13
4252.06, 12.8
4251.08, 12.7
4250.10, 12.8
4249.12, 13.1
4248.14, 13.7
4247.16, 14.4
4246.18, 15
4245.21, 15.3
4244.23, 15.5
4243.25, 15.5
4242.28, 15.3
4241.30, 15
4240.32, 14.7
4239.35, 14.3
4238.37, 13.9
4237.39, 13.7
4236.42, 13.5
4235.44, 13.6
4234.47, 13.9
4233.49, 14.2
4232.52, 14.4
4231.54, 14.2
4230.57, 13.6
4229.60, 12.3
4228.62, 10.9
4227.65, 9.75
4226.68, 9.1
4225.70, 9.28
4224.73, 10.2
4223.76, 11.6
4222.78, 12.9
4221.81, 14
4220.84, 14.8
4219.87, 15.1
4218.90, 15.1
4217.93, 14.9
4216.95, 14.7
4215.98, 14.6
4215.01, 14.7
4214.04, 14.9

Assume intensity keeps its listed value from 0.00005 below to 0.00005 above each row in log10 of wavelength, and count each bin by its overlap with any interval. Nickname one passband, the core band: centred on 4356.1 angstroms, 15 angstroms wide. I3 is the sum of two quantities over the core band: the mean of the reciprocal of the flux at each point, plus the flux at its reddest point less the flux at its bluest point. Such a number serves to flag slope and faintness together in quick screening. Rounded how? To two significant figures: 1.5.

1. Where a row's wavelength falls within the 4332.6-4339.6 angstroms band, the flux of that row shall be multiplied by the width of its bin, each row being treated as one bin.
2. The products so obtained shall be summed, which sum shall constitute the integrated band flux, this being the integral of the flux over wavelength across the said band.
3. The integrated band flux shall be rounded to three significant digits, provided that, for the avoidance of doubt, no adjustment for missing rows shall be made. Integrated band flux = 109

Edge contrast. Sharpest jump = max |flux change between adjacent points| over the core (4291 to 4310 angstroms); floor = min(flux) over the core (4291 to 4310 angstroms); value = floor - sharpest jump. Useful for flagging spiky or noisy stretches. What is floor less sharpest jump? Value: 7.8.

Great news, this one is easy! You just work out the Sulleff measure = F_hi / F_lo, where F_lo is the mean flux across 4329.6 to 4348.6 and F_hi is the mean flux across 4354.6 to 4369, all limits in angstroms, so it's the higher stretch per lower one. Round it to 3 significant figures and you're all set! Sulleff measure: 1.08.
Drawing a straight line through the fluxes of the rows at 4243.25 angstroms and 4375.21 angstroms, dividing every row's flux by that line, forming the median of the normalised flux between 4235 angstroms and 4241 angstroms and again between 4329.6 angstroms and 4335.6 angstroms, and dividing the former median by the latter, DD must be 0.80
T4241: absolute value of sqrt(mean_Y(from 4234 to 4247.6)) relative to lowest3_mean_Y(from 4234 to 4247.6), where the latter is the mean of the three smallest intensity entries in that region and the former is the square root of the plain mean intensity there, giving 0.28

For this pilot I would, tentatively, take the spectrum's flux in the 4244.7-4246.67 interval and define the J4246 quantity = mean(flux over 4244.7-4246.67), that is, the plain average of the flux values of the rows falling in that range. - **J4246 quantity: 15.2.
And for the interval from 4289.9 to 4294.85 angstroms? 12.7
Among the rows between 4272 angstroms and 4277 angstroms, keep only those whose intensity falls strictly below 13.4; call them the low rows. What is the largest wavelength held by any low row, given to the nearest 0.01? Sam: 4276.60 angstroms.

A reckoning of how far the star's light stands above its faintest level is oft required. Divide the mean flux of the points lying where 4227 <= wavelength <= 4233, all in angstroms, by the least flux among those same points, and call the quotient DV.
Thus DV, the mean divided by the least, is 1.28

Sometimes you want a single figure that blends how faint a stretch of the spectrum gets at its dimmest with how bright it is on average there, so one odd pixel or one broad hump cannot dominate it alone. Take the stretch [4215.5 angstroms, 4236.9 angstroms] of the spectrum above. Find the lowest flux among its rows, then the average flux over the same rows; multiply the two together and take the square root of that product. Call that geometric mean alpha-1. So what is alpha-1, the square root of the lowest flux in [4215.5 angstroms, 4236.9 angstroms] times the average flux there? 10.9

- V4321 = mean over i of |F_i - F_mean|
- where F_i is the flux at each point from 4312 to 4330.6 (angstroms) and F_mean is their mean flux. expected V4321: 1.7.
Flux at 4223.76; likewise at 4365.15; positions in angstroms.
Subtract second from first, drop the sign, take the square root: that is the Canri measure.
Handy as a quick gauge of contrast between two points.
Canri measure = 2.45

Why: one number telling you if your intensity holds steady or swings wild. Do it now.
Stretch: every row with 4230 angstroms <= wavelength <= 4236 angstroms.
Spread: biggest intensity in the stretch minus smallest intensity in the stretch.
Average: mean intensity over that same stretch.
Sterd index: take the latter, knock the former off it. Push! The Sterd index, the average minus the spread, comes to 13.2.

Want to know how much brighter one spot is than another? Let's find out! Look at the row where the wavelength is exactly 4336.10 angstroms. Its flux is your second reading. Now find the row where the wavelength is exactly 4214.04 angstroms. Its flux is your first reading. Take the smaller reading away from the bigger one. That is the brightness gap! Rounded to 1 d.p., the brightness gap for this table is 1.0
